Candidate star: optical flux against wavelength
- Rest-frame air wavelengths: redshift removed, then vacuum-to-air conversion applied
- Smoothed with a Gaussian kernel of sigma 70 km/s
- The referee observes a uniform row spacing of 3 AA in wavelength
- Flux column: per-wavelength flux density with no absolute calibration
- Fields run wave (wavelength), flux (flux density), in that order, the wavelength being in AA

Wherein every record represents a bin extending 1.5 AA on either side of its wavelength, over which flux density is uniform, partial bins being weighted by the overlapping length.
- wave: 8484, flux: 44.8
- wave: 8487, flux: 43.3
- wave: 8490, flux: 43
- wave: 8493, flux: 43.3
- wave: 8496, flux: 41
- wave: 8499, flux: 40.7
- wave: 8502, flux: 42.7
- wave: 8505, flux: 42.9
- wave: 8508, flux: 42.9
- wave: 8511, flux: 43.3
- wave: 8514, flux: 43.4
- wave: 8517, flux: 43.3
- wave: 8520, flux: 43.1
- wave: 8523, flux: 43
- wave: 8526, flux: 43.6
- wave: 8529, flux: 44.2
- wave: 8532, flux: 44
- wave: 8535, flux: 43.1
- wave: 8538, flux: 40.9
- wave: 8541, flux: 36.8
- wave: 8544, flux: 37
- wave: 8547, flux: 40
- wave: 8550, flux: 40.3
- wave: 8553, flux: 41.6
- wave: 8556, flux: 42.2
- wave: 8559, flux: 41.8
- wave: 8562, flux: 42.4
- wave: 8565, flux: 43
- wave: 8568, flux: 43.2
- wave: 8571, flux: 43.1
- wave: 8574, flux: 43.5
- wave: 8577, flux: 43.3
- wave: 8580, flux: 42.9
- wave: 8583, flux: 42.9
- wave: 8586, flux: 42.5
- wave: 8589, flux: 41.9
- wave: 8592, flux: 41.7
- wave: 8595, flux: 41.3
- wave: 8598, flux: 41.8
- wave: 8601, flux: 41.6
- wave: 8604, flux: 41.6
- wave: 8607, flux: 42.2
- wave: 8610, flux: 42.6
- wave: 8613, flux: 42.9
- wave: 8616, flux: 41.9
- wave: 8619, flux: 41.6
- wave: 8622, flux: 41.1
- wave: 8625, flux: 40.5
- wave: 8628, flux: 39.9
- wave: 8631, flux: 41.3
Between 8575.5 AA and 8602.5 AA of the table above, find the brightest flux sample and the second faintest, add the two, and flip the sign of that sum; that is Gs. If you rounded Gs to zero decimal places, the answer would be -85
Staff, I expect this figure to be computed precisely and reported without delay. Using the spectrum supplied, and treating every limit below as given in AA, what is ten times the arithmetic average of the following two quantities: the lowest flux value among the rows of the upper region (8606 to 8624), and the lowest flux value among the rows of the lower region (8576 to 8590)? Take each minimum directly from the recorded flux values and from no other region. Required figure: 415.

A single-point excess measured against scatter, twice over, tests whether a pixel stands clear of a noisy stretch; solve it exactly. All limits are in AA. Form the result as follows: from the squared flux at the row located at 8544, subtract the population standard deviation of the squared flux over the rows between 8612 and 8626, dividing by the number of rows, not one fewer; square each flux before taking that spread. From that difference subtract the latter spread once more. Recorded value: 1235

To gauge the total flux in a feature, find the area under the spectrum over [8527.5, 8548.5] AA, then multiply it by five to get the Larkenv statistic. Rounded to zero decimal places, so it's 4290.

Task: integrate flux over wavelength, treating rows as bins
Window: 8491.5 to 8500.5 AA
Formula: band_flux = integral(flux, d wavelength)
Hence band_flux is 375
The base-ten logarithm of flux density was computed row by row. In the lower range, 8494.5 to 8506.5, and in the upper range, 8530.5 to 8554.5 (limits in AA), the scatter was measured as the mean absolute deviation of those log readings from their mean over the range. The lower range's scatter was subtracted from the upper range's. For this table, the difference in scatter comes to 0.011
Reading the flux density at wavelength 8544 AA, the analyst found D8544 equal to 37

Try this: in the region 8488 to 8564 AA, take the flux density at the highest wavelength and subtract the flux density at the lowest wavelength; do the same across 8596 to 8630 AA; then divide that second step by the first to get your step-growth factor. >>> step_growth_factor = 3.2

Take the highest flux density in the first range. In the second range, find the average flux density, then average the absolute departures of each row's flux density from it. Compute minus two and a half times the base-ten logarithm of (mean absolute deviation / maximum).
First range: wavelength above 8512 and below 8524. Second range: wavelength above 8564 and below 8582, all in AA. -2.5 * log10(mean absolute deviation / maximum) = 6.04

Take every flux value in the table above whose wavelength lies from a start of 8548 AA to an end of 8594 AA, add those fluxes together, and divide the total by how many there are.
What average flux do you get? 42.4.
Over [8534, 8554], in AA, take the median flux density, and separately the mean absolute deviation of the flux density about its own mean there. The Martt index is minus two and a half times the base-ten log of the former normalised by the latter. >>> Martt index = -3.4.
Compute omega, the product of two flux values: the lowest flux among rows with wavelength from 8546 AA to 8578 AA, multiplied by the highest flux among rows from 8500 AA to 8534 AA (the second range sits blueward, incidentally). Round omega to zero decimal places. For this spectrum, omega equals 1768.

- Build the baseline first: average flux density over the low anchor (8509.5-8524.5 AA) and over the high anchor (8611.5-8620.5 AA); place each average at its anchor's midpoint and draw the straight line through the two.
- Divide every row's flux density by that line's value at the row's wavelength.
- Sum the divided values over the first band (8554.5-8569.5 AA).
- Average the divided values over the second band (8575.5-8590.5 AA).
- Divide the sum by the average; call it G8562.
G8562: 5.0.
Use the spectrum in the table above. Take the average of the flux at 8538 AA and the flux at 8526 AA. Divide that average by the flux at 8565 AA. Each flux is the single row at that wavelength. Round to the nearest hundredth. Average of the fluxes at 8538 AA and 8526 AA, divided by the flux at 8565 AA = 0.98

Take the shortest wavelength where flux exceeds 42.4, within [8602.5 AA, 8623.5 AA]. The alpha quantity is 8610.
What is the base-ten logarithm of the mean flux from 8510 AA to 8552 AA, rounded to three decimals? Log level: 1.622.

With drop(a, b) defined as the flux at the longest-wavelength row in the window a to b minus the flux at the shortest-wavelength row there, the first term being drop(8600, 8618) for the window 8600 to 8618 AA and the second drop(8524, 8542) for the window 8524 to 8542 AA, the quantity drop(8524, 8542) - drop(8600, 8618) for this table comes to -7.1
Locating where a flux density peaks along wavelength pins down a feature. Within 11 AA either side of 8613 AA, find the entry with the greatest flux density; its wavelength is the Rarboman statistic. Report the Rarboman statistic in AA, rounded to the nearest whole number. 8613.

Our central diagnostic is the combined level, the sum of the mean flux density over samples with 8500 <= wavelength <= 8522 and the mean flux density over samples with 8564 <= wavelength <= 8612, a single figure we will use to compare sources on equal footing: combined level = 85.5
